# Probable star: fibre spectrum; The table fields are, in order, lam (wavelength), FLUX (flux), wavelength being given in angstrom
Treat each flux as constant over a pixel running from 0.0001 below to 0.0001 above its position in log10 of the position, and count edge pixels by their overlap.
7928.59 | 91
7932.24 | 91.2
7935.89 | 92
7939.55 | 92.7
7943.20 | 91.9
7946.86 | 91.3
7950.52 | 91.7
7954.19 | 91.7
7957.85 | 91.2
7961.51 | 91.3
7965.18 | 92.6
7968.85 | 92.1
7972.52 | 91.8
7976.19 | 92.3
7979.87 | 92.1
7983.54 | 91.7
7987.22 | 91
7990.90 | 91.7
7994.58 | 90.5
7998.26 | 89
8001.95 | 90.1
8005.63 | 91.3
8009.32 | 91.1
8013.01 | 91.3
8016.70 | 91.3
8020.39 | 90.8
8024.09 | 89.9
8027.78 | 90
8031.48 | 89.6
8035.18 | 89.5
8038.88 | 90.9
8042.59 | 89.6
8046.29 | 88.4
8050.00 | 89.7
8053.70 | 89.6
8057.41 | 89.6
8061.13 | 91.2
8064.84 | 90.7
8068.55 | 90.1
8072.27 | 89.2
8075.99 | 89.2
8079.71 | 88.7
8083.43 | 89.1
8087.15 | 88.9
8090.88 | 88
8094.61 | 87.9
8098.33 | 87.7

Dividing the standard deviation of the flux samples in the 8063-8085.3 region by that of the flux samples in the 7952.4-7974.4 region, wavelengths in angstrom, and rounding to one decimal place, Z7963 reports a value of 1.4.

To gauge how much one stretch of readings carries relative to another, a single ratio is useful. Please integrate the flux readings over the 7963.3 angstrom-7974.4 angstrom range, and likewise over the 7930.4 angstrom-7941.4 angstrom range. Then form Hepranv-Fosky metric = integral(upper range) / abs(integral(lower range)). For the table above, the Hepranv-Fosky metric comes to 1.01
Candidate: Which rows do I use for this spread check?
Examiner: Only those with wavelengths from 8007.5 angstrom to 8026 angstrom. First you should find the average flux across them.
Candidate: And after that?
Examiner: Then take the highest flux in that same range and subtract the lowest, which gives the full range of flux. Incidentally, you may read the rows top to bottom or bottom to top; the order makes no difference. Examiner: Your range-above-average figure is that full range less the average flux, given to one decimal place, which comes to -89.5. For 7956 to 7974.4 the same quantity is -90.4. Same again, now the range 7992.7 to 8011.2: -88.1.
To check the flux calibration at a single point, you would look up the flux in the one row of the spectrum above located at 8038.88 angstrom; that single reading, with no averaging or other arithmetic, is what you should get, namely 90.9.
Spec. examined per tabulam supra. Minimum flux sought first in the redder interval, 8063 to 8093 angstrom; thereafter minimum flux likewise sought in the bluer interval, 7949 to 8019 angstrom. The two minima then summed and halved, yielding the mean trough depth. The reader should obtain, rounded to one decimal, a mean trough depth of 88.5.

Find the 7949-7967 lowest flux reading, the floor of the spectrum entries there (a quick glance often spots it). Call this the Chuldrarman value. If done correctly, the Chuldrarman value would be 91.2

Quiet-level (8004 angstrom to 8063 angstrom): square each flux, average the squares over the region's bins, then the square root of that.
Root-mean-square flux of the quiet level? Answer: 90.2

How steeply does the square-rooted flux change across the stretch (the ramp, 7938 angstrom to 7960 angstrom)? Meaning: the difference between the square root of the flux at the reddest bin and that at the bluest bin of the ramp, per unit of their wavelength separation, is -0.0043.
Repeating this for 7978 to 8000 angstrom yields -0.0089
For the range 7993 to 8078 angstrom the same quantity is -0.0008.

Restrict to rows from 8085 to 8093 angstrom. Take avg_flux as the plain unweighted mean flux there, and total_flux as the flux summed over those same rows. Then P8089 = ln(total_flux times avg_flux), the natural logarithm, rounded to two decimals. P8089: 9.66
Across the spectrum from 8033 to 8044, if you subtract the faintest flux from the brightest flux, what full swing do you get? 1.4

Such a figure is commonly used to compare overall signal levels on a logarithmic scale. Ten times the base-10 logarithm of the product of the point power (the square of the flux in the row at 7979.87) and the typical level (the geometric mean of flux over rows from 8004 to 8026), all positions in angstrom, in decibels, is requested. 58.9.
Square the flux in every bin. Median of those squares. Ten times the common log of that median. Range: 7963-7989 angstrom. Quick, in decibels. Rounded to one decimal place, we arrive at 39.3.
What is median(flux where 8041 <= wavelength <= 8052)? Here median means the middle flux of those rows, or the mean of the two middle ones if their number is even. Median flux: 89.6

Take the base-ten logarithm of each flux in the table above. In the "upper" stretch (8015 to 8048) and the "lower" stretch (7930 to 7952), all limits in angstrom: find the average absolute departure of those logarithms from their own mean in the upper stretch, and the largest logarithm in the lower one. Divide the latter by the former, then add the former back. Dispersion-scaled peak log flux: 612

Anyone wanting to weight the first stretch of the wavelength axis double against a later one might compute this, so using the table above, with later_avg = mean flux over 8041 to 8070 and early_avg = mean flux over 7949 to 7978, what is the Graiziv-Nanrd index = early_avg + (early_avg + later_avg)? 274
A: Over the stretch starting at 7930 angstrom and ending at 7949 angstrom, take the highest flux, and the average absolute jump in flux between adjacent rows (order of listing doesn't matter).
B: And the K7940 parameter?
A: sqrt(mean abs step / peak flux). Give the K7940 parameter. 0.088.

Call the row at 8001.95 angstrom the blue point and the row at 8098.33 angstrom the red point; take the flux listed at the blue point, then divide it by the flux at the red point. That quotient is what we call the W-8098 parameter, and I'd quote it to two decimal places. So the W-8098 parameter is 1.03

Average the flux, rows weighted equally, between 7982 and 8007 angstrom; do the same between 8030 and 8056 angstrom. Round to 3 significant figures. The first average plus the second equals 180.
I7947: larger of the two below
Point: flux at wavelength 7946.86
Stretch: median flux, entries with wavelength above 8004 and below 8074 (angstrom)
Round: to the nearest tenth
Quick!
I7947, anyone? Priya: 91.3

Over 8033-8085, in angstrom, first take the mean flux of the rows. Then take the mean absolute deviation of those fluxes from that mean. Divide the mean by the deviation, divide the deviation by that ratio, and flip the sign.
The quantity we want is -0.0040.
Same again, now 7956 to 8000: -0.0054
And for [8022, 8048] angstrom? -0.0026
